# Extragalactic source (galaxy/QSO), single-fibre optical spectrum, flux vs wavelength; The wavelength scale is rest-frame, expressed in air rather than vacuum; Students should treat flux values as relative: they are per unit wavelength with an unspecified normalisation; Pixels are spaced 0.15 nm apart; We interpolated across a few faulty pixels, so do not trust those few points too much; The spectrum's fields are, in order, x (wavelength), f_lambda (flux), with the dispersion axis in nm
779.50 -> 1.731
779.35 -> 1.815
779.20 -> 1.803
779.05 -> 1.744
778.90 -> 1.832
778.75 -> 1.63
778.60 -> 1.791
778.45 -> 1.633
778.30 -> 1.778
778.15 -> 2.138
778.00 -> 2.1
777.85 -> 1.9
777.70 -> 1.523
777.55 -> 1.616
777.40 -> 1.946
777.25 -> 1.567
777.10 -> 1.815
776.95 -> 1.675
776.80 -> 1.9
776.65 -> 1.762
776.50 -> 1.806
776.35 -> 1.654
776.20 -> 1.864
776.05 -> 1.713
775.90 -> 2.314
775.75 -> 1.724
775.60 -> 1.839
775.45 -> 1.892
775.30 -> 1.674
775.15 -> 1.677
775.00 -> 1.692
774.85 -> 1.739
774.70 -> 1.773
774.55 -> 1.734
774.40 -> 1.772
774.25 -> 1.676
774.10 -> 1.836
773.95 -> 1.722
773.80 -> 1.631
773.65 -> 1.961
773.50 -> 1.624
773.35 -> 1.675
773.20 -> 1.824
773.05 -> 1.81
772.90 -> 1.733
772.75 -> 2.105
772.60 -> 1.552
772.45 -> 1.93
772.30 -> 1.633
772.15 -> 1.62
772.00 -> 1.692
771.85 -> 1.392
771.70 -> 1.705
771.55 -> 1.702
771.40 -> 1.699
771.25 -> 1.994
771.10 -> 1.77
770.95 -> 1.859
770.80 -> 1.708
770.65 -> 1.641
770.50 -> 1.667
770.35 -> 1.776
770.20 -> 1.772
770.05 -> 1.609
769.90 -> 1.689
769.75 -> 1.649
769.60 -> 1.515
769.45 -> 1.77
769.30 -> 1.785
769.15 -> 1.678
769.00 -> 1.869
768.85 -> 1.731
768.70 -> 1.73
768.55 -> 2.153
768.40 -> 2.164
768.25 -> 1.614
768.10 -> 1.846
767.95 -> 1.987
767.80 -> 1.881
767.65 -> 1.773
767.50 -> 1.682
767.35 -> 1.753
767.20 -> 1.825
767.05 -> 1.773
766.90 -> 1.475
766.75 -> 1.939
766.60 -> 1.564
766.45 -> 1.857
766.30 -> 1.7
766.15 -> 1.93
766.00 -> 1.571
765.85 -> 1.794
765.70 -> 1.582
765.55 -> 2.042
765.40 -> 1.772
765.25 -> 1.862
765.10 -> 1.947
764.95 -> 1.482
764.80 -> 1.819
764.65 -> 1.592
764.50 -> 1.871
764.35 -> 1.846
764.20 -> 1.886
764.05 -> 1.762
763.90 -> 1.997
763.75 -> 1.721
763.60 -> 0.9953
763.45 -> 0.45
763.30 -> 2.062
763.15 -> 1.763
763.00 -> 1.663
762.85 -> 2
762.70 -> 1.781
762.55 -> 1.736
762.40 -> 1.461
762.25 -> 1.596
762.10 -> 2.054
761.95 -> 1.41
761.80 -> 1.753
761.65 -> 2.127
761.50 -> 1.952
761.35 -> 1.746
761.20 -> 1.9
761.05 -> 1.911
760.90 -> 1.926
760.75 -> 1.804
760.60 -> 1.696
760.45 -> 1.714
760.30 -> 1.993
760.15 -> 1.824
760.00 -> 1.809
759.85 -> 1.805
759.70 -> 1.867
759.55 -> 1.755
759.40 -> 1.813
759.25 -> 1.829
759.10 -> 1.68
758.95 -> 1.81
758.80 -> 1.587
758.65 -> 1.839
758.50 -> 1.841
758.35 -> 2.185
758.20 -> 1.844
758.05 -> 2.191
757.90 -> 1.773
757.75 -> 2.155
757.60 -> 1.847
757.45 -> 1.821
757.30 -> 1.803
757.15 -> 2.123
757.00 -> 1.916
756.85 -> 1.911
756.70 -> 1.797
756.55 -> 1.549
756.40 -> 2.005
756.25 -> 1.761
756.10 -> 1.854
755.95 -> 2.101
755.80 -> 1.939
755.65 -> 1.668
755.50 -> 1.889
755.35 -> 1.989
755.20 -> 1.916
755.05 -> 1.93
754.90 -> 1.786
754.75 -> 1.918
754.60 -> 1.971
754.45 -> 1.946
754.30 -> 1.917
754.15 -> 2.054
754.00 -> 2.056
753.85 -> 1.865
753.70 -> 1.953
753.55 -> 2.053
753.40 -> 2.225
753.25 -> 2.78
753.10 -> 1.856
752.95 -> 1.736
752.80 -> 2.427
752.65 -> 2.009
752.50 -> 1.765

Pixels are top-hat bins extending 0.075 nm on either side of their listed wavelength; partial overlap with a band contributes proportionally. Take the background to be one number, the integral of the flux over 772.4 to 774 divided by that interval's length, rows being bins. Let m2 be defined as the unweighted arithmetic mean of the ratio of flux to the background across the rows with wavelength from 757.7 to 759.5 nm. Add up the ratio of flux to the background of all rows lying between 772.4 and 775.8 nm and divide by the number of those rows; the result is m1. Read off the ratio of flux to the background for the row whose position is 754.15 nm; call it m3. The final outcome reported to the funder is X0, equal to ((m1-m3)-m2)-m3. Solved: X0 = -2.38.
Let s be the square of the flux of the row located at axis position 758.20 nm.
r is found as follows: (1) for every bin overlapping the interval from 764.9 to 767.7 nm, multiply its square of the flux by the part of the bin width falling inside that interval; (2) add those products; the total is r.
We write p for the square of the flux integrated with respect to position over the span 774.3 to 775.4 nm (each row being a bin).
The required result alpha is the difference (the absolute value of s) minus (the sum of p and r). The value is -9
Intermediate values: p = 3.3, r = 8.7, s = 3.4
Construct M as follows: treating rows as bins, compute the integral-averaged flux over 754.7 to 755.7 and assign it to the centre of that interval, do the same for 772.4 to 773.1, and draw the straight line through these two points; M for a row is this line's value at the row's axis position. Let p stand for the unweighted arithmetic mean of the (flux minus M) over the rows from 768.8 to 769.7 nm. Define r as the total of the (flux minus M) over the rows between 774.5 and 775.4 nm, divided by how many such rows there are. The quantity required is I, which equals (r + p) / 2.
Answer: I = -0.11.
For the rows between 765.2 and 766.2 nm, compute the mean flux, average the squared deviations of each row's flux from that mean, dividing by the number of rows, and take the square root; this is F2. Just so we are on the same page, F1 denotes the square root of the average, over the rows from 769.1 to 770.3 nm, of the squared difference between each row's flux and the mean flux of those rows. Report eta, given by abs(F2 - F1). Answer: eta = 0.073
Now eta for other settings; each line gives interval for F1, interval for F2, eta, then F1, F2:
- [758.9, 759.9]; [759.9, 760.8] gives 0.041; 0.06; 0.096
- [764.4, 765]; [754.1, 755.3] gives 0.090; 0.16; 0.069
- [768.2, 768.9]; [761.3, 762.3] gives 0.004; 0.23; 0.237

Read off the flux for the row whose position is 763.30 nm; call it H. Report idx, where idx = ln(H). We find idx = 0.724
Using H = 2.062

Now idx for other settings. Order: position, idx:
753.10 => 0.618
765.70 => 0.459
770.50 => 0.511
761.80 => 0.561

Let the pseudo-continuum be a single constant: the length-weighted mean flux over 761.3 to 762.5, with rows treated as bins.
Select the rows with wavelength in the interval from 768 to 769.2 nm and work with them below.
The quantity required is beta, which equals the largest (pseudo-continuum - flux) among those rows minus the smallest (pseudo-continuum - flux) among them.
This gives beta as 0.55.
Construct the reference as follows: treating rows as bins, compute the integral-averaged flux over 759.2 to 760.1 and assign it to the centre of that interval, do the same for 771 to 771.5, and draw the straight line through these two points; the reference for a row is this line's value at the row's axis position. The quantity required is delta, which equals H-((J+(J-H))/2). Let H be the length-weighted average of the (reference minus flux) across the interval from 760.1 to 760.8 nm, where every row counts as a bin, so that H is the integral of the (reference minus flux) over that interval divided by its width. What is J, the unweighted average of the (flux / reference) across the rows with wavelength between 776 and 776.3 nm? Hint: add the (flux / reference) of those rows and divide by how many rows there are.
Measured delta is -0.97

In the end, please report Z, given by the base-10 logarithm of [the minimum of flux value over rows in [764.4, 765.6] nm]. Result 0.17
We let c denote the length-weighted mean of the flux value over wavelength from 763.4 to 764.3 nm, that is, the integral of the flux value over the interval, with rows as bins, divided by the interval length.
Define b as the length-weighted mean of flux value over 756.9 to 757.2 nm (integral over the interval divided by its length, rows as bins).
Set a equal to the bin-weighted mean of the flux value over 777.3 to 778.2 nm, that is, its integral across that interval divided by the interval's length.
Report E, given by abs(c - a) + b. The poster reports 2.35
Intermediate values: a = 1.855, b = 2.00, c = 1.51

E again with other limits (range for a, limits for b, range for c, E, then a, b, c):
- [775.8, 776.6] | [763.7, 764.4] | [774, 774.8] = 1.95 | 1.862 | 1.85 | 1.76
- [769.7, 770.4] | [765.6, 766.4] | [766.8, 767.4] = 1.75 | 1.698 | 1.73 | 1.71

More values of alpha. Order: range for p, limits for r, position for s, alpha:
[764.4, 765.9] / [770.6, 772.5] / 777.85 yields -7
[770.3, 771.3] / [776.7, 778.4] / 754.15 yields -5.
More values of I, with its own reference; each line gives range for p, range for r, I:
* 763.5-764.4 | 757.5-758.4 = -0.01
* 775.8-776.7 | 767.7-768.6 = 0.07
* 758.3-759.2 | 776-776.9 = -0.03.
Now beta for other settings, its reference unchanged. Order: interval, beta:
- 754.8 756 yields 0.43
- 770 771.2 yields 0.25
